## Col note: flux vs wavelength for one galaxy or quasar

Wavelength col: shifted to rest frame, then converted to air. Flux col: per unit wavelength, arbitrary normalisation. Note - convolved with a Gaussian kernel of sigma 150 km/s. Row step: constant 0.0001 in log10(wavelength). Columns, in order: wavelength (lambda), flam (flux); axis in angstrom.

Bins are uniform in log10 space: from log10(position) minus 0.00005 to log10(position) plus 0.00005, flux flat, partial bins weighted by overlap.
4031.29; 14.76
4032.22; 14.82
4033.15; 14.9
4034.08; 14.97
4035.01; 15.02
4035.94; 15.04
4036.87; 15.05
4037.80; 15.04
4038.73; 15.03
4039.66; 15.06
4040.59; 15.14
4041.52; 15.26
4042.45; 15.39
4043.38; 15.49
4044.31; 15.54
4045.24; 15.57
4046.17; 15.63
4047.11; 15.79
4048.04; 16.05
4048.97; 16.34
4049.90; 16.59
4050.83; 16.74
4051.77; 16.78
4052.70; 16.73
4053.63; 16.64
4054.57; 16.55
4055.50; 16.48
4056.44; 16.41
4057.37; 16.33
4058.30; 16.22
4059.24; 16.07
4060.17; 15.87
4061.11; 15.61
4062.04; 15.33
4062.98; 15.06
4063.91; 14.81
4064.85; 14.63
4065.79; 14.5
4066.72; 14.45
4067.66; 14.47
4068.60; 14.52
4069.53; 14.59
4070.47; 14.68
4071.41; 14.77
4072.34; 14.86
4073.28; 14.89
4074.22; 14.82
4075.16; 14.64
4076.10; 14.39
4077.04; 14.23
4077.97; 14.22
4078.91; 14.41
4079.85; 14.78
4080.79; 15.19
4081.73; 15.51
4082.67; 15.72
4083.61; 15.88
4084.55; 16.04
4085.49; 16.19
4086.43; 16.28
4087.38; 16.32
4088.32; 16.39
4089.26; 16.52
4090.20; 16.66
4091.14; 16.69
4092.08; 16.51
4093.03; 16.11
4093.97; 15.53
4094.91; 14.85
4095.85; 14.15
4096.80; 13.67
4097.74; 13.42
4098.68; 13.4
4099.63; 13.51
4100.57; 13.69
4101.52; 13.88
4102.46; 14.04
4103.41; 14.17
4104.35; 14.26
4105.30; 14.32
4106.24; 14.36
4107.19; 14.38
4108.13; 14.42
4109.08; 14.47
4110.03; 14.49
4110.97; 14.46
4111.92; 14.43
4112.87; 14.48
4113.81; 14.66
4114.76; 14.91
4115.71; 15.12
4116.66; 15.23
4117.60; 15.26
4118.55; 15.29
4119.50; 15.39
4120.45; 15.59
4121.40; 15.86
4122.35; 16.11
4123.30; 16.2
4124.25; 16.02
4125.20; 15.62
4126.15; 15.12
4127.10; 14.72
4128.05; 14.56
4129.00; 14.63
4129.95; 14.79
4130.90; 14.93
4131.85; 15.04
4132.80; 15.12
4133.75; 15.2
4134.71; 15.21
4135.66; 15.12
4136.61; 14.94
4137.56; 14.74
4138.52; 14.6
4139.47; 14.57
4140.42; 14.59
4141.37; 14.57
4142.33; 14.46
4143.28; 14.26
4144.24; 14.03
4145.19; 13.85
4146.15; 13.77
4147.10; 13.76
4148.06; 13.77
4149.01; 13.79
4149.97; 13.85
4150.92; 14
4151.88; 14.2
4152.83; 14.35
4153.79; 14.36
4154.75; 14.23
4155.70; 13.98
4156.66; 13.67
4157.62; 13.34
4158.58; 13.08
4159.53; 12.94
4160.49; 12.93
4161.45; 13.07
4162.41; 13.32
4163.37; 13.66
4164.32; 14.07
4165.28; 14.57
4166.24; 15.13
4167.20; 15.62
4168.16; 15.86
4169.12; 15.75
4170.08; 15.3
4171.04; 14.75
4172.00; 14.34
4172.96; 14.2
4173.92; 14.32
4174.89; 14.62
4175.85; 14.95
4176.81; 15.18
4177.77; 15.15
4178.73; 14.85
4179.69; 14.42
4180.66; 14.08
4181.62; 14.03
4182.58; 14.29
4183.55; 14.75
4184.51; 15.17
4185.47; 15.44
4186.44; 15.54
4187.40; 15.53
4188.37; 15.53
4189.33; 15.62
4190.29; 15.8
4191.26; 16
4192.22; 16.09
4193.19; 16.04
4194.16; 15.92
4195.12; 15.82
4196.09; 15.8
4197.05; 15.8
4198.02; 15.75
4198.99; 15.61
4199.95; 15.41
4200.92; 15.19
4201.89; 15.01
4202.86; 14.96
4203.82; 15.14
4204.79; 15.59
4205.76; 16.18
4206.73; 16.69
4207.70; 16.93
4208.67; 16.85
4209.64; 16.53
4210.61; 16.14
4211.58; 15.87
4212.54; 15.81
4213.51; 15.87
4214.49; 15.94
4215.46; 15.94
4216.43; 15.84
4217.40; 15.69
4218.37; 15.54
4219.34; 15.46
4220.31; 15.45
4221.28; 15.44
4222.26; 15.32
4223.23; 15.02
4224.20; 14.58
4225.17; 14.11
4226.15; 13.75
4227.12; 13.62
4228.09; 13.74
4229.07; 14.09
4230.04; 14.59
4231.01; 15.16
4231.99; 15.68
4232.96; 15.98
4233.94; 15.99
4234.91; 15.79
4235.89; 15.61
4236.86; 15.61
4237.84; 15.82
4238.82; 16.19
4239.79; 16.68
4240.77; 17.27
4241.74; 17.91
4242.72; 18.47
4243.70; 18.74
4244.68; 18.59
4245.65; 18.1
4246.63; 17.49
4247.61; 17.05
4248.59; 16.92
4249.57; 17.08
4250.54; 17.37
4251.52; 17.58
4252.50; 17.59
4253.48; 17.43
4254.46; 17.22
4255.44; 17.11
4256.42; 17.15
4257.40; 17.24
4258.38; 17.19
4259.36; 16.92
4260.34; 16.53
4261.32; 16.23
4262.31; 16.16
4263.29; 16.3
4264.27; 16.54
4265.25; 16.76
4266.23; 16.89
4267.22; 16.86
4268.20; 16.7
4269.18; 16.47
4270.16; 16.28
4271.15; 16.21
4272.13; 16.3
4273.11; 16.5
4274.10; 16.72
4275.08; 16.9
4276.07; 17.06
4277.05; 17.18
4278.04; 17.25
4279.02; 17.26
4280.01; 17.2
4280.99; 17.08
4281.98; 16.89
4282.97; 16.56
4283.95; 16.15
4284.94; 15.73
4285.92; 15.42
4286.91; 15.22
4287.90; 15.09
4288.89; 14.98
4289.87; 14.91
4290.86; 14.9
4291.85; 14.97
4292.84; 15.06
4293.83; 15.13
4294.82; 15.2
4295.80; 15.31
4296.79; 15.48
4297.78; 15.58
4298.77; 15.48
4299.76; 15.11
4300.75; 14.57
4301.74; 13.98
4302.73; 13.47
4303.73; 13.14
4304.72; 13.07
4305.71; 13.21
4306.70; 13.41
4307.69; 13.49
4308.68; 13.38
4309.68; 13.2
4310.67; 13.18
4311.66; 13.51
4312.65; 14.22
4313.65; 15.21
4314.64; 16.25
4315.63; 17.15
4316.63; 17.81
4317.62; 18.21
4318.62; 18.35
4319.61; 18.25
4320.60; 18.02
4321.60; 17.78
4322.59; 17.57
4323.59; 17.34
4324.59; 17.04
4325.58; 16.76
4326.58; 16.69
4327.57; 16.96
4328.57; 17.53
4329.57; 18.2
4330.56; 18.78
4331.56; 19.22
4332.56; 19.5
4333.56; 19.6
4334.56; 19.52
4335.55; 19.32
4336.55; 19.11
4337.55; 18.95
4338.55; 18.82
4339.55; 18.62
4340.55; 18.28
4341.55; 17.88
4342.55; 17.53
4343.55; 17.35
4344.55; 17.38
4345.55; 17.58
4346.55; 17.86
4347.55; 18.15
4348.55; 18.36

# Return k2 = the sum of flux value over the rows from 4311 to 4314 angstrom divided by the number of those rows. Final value 14.3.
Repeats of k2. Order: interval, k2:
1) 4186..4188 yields 15.5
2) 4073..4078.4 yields 14.5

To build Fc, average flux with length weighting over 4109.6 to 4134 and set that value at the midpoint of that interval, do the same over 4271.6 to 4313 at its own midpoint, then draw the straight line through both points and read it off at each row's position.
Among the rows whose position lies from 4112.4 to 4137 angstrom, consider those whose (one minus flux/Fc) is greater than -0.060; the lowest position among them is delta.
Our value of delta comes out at 4112.87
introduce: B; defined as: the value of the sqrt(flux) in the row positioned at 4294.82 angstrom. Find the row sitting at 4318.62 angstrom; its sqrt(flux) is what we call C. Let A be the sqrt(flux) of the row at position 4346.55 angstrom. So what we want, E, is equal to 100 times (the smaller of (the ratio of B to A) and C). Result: 92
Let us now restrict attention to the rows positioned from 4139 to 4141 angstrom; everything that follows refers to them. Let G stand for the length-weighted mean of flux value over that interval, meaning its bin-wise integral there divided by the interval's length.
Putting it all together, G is 14.6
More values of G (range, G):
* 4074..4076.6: 14.6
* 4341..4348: 17.7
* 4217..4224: 15.4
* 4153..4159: 13.8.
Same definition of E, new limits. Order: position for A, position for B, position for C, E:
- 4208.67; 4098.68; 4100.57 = 89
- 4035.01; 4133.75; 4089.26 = 101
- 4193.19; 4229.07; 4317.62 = 94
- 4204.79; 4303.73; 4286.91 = 92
